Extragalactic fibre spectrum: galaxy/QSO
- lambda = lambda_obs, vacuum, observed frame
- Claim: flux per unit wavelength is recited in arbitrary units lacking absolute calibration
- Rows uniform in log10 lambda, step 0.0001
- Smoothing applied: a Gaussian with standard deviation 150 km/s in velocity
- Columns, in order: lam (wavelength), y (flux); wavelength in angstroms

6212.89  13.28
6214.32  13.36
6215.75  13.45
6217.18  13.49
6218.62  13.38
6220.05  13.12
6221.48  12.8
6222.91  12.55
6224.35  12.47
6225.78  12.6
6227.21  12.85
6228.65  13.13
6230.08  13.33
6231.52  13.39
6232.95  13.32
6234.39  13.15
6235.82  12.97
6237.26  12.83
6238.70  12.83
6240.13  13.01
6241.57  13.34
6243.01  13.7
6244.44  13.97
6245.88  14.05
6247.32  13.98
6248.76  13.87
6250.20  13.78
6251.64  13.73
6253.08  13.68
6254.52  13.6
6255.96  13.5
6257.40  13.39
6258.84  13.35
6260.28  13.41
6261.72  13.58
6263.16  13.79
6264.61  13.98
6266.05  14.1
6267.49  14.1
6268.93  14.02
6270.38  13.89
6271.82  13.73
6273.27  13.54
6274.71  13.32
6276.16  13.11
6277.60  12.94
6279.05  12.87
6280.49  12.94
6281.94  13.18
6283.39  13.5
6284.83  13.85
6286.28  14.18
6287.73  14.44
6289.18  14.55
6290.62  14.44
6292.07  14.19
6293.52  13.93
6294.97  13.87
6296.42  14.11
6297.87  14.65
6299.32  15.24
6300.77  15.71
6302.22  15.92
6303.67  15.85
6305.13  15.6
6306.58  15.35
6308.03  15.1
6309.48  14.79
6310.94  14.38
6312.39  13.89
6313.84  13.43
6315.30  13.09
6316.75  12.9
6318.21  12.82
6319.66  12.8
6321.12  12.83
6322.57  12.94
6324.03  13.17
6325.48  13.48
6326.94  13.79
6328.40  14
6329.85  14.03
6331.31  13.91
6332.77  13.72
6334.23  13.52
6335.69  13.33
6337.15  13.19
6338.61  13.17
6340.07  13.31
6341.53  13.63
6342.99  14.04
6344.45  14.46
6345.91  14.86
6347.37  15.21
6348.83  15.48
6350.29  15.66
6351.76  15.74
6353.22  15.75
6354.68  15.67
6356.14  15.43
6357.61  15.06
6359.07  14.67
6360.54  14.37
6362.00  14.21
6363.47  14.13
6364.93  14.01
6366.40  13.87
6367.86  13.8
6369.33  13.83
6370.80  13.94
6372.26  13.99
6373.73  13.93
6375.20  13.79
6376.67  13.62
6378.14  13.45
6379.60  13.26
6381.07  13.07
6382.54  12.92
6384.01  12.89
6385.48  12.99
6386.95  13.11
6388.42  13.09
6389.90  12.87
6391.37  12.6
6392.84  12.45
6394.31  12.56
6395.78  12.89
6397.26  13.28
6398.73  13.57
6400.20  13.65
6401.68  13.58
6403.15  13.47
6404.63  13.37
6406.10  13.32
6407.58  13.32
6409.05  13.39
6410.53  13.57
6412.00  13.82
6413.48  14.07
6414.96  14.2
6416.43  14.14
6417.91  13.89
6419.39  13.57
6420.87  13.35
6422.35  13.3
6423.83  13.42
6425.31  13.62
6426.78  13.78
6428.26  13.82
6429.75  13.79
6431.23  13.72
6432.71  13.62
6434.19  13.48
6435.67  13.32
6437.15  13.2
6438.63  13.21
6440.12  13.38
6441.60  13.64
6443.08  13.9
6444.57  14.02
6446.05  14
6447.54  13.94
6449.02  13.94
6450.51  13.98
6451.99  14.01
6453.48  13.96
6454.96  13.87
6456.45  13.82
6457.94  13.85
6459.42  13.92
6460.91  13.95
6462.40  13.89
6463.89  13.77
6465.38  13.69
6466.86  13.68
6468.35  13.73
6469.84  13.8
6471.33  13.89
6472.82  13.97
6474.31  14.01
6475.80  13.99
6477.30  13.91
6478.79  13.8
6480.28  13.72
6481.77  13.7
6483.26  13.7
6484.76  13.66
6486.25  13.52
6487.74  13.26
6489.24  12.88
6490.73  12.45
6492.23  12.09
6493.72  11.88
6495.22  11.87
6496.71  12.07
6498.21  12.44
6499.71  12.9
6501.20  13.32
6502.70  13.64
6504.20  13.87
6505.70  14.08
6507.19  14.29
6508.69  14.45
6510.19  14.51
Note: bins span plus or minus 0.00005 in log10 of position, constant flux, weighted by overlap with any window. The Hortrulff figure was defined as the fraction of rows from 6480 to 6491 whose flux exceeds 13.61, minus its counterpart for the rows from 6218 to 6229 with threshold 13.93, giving 0.50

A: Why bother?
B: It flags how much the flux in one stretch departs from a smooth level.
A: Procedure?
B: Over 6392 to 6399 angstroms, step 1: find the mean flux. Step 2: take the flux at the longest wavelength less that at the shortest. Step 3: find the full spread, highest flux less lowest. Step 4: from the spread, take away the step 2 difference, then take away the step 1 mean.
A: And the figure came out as -12.9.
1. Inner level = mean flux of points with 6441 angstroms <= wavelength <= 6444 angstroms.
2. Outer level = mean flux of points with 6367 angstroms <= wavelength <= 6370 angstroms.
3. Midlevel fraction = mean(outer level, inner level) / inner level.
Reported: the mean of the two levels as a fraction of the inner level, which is 1.00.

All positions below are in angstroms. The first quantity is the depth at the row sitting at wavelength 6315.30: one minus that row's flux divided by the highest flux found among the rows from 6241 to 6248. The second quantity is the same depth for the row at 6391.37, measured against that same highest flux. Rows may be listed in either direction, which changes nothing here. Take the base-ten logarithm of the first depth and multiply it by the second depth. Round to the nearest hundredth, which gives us -0.12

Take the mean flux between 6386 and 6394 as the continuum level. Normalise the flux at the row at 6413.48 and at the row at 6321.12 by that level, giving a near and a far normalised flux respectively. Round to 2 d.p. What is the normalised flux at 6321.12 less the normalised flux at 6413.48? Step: -0.10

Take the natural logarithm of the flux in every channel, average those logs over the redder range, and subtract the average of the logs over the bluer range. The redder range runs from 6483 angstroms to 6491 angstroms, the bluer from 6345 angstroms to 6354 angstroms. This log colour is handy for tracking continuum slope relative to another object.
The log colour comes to -0.15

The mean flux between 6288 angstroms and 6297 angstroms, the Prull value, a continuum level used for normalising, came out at 14.2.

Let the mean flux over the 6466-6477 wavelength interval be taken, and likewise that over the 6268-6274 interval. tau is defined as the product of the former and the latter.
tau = 191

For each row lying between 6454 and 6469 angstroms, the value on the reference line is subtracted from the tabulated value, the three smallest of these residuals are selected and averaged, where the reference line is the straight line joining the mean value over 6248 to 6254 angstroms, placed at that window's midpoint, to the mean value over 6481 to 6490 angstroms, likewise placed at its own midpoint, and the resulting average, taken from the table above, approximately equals 0.2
